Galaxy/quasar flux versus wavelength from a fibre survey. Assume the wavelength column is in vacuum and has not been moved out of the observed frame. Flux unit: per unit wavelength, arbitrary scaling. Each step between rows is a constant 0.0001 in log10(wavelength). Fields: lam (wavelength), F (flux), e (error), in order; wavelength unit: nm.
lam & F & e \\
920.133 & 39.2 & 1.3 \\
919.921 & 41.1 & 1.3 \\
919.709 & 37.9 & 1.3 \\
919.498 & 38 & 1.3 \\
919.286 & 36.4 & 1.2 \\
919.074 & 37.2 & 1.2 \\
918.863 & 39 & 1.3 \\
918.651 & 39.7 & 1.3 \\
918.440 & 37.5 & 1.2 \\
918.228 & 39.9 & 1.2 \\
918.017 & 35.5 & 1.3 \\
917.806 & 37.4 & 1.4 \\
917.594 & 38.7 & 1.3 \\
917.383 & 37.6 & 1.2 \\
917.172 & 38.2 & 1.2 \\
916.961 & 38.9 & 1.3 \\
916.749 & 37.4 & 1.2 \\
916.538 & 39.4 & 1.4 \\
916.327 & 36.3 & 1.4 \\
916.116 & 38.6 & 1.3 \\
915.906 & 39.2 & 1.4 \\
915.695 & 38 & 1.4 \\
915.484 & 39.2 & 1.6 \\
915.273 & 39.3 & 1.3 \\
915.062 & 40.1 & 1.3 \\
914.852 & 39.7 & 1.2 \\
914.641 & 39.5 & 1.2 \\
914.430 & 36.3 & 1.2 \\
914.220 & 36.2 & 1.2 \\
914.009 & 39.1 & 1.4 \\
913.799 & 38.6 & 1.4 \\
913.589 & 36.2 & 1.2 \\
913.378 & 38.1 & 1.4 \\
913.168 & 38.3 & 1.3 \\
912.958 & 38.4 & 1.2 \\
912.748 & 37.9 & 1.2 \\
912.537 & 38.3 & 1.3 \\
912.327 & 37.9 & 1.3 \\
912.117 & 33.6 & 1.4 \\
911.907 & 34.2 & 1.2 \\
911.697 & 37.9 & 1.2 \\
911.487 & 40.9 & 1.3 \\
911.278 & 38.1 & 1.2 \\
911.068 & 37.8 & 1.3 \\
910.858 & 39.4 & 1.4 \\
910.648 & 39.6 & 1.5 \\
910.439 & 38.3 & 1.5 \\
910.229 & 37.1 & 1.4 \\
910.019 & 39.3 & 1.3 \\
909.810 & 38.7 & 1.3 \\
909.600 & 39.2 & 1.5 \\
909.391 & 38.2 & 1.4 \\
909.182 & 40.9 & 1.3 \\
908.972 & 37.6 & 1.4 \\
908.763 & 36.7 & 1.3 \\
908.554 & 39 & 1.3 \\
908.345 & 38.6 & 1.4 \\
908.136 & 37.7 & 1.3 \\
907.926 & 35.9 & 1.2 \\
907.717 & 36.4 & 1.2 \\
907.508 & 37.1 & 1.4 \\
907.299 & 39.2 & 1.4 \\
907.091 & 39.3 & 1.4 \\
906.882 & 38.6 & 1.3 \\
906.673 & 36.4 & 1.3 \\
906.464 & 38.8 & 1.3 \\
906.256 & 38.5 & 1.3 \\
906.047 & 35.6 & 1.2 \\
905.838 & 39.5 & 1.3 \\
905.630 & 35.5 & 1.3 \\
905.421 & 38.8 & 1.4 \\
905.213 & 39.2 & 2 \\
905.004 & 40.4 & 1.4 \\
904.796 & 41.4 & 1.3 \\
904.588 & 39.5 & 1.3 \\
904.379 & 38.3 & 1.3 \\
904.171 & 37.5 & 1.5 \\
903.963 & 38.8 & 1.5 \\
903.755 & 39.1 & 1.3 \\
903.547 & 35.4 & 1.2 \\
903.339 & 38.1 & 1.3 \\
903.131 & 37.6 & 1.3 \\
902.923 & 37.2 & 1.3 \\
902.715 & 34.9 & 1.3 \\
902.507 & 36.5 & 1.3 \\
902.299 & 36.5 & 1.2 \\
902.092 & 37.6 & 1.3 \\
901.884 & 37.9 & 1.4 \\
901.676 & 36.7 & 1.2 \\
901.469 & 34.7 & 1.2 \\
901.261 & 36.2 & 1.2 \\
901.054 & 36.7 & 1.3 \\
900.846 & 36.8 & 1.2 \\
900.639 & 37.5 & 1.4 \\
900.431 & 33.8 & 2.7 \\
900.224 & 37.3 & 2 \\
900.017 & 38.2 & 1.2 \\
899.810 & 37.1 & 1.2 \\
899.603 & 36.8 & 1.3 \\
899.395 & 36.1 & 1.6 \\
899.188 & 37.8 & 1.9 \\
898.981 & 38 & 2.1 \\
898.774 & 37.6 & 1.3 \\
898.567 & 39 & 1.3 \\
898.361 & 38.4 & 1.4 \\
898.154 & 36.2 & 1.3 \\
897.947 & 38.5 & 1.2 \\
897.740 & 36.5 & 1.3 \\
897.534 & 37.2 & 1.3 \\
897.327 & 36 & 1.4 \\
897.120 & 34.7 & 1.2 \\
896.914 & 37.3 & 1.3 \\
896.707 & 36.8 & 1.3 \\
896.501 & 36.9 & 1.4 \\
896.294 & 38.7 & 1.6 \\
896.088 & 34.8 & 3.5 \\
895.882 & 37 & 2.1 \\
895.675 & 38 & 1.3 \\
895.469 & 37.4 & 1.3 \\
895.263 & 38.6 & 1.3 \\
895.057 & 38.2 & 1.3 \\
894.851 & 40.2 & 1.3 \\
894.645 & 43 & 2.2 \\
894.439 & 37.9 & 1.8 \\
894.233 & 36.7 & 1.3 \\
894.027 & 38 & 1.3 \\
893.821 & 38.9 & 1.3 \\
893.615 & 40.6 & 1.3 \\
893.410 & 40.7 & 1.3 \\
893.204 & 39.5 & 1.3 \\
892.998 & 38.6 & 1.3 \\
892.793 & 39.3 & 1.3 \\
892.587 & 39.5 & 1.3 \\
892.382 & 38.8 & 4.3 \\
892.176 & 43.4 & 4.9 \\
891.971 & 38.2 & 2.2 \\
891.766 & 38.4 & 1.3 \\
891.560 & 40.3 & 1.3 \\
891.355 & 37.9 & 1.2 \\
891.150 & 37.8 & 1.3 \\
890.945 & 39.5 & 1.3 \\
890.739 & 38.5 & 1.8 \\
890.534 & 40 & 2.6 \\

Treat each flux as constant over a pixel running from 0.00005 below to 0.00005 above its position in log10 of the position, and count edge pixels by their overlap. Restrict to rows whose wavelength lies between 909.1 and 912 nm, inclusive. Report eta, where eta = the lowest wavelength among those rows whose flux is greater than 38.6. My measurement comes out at 909.182 nm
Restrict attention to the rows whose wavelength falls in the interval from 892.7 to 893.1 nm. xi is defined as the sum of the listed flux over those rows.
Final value 77.9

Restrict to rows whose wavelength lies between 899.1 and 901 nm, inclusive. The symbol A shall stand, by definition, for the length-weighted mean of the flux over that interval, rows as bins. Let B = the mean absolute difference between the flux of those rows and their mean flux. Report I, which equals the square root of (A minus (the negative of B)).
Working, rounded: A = 36.8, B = 0.8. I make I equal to 6.14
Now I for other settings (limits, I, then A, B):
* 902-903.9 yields 6.17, 37.0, 1.0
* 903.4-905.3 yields 6.33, 38.8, 1.2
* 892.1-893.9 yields 6.40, 39.9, 1.1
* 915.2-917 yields 6.27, 38.4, 0.8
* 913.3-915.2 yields 6.29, 38.2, 1.3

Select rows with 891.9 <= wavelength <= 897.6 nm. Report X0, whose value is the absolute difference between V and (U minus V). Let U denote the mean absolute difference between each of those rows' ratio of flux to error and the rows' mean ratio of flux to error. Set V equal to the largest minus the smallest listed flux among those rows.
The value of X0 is 12.0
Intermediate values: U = 5.4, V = 8.7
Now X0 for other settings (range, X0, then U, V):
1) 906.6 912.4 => 13.0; 1.6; 7.3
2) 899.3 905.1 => 12.5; 2.7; 7.6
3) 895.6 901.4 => 5.9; 4.5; 5.2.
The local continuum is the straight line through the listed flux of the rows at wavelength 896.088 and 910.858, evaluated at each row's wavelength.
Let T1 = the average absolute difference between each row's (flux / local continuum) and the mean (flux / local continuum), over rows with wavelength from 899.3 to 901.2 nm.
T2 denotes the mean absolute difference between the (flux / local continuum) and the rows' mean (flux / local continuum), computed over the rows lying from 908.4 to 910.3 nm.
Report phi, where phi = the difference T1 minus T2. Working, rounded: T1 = 0.023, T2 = 0.025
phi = -0.003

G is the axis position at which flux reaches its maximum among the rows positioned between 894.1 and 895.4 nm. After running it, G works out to 894.645 nm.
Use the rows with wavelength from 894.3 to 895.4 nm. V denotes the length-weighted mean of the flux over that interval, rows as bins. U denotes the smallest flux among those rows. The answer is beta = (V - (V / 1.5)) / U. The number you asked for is 0.347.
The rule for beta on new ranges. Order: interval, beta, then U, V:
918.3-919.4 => 0.348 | 36.4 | 38.0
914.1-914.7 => 0.342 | 36.2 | 37.2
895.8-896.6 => 0.353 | 34.8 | 36.8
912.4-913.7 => 0.349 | 36.2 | 37.9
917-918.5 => 0.356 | 35.5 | 37.9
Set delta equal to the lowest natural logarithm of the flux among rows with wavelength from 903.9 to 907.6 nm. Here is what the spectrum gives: 3.57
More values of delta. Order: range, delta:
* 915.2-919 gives 3.57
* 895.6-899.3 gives 3.55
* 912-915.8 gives 3.51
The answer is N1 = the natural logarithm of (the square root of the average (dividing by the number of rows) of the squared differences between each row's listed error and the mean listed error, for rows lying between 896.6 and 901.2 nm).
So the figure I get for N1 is -1.0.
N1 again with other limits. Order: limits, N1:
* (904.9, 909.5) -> -1.9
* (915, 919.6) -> -2.3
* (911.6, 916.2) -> -2.3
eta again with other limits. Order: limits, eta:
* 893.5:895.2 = 893.615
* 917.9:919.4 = 918.228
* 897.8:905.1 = 898.567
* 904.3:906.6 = 904.588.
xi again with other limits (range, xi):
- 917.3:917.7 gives 76.3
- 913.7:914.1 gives 77.7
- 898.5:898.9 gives 76.6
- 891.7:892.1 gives 76.6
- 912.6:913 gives 76.3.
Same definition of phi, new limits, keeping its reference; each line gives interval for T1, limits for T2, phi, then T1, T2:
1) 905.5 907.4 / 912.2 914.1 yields 0.023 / 0.035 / 0.012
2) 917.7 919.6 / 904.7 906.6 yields -0.012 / 0.027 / 0.040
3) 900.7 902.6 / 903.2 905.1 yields -0.014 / 0.017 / 0.031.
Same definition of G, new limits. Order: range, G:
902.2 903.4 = 903.339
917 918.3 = 918.228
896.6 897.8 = 896.914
